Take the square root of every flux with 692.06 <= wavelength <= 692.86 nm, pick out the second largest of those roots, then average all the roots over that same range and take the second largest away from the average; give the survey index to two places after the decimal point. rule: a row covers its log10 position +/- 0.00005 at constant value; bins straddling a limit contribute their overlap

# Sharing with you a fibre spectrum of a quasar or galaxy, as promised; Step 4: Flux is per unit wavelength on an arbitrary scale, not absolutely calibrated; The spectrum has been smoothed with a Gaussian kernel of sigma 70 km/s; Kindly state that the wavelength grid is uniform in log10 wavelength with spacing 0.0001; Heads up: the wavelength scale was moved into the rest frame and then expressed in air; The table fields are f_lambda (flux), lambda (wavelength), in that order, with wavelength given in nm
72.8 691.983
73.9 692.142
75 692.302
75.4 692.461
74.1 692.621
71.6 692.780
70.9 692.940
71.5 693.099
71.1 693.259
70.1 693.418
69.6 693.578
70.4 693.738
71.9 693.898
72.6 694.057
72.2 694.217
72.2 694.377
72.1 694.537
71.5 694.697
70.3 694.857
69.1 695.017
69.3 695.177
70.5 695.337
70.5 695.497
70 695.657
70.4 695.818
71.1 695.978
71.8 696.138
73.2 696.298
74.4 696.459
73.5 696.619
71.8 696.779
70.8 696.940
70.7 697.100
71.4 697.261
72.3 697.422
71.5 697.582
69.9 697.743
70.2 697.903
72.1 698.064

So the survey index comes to -0.06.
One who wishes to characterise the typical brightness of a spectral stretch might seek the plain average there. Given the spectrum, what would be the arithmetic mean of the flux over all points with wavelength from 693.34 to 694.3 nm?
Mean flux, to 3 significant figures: 71.1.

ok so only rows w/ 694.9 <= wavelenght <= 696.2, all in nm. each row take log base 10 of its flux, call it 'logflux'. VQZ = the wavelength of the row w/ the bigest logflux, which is 696.138 nm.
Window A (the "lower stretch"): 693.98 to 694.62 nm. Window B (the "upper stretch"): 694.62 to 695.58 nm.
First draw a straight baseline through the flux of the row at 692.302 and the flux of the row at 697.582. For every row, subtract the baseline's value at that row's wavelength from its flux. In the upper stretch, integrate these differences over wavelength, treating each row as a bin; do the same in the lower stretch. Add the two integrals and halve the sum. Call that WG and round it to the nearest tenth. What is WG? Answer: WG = -1.9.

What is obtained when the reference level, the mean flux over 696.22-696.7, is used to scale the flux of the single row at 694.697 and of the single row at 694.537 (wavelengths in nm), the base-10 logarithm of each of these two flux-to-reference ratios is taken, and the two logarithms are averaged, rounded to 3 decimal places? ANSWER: -0.011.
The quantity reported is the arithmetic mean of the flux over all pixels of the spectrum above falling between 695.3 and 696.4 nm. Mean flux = 71.1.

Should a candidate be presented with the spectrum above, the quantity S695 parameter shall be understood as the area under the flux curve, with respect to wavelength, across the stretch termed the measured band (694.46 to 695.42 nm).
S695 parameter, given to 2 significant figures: 68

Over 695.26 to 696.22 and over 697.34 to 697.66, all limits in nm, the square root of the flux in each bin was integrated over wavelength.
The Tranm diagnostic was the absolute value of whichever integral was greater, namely 8.1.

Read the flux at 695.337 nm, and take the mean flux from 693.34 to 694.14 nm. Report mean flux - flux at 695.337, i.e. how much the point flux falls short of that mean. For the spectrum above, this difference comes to 0.4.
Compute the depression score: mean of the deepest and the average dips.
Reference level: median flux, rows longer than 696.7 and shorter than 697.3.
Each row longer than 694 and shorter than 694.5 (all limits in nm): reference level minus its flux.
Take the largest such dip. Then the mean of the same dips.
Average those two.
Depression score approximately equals -1.2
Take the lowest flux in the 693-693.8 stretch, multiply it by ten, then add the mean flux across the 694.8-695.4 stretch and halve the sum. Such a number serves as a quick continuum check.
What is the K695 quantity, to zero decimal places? 383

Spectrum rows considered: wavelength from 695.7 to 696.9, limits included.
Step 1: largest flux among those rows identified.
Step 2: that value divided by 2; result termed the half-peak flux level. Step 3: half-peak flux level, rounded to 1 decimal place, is 37.2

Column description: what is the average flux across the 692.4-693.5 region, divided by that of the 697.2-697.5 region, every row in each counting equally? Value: 1.00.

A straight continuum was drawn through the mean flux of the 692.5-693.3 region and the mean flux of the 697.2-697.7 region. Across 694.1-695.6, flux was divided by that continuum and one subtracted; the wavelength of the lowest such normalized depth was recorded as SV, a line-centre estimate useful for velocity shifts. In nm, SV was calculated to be 695.017 nm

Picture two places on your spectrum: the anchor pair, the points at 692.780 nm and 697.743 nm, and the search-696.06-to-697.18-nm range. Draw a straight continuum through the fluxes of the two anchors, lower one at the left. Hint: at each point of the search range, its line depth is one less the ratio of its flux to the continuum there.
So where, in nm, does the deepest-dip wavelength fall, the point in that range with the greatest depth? 697.100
